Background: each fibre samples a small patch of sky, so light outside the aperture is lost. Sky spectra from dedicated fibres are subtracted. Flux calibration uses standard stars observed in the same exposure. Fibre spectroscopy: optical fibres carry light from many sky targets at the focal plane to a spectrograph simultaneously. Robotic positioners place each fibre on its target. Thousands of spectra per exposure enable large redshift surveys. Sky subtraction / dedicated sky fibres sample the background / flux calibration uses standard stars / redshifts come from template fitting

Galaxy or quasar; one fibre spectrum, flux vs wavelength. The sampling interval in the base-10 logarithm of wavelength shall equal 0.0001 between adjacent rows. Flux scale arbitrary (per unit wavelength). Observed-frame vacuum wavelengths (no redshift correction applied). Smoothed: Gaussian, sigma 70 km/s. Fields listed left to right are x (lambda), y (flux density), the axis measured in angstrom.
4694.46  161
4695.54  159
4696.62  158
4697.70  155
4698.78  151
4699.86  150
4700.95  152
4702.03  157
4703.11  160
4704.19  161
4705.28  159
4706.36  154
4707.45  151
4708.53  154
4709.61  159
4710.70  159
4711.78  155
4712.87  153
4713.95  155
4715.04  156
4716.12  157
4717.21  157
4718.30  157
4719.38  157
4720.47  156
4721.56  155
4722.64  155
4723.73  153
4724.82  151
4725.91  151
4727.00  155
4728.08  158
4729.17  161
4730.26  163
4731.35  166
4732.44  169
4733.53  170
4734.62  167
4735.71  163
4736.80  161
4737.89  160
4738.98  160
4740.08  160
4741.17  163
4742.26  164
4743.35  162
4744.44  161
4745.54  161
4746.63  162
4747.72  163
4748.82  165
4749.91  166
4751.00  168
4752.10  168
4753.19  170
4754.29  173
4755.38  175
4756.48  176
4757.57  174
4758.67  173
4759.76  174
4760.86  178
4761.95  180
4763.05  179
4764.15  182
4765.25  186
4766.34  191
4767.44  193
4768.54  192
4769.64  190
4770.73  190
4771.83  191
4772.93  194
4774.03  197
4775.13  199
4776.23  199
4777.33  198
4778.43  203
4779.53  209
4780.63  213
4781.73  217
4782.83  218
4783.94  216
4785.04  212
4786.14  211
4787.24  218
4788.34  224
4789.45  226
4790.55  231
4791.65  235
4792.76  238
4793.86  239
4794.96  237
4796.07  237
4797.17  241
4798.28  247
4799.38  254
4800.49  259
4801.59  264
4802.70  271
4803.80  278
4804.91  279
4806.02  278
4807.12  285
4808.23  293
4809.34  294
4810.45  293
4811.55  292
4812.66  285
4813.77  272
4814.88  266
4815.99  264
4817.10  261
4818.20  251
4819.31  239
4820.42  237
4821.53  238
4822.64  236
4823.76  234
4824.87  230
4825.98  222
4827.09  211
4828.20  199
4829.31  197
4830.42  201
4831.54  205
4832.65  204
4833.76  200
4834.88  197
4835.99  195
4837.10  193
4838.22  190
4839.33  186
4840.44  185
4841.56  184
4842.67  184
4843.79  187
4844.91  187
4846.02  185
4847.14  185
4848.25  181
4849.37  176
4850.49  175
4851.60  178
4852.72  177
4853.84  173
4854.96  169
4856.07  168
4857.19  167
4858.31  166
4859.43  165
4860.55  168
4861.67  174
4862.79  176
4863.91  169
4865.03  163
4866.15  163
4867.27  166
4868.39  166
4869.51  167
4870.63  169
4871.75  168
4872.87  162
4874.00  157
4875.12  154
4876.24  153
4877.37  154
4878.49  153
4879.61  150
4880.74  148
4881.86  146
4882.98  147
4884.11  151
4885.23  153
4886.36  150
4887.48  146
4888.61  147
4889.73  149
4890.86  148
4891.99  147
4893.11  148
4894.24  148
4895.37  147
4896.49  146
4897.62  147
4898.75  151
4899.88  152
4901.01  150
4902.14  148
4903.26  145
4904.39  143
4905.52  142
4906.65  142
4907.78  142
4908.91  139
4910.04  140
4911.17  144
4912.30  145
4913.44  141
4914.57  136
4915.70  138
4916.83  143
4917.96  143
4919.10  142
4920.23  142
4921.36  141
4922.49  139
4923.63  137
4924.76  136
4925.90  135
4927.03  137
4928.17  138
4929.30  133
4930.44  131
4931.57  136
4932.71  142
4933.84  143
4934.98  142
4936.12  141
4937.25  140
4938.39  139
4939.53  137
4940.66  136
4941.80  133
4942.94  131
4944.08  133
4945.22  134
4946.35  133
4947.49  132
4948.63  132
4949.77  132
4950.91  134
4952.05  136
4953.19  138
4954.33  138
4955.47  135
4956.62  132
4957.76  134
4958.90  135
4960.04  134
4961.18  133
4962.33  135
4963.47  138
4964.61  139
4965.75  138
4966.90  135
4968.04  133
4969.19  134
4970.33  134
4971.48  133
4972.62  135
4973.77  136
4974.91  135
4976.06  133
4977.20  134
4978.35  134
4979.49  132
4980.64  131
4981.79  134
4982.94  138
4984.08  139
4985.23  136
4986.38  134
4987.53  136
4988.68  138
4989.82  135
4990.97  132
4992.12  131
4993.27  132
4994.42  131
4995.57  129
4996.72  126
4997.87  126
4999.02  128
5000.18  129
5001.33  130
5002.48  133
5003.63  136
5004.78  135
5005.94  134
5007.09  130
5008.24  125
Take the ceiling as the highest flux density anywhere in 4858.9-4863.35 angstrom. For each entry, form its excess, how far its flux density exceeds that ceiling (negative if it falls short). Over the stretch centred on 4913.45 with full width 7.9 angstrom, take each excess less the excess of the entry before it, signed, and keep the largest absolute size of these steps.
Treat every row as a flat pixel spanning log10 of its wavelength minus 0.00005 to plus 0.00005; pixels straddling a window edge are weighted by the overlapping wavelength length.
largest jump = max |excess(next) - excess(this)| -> 5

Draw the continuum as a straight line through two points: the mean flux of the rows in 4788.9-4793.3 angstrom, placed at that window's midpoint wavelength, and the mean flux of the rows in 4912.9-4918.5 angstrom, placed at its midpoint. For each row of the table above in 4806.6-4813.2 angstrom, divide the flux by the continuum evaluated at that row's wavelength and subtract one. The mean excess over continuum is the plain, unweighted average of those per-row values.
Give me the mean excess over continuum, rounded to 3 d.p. 0.328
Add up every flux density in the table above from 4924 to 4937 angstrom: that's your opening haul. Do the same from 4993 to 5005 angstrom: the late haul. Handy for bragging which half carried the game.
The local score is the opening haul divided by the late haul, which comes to 1.1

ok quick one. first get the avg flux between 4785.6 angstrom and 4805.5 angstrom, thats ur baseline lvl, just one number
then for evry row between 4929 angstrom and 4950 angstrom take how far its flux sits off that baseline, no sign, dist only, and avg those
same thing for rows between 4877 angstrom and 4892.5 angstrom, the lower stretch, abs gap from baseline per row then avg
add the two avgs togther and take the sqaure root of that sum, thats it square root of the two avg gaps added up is 14.2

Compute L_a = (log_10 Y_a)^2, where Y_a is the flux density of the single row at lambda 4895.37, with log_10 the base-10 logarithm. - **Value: 4.7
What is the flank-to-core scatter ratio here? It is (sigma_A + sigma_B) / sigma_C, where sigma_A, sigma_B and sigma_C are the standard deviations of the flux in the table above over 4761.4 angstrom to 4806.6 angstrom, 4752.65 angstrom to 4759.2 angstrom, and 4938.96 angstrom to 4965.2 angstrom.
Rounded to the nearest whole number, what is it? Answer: 14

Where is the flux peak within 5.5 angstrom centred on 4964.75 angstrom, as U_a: 4964.61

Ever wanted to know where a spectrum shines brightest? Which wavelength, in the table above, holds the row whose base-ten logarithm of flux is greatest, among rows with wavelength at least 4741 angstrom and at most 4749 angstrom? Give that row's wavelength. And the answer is 4748.82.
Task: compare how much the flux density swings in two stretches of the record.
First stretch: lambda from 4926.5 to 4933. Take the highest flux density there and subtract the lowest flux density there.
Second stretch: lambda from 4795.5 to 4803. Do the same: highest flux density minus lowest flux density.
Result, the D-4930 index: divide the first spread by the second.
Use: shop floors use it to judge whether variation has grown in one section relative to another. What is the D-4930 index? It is 0.3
